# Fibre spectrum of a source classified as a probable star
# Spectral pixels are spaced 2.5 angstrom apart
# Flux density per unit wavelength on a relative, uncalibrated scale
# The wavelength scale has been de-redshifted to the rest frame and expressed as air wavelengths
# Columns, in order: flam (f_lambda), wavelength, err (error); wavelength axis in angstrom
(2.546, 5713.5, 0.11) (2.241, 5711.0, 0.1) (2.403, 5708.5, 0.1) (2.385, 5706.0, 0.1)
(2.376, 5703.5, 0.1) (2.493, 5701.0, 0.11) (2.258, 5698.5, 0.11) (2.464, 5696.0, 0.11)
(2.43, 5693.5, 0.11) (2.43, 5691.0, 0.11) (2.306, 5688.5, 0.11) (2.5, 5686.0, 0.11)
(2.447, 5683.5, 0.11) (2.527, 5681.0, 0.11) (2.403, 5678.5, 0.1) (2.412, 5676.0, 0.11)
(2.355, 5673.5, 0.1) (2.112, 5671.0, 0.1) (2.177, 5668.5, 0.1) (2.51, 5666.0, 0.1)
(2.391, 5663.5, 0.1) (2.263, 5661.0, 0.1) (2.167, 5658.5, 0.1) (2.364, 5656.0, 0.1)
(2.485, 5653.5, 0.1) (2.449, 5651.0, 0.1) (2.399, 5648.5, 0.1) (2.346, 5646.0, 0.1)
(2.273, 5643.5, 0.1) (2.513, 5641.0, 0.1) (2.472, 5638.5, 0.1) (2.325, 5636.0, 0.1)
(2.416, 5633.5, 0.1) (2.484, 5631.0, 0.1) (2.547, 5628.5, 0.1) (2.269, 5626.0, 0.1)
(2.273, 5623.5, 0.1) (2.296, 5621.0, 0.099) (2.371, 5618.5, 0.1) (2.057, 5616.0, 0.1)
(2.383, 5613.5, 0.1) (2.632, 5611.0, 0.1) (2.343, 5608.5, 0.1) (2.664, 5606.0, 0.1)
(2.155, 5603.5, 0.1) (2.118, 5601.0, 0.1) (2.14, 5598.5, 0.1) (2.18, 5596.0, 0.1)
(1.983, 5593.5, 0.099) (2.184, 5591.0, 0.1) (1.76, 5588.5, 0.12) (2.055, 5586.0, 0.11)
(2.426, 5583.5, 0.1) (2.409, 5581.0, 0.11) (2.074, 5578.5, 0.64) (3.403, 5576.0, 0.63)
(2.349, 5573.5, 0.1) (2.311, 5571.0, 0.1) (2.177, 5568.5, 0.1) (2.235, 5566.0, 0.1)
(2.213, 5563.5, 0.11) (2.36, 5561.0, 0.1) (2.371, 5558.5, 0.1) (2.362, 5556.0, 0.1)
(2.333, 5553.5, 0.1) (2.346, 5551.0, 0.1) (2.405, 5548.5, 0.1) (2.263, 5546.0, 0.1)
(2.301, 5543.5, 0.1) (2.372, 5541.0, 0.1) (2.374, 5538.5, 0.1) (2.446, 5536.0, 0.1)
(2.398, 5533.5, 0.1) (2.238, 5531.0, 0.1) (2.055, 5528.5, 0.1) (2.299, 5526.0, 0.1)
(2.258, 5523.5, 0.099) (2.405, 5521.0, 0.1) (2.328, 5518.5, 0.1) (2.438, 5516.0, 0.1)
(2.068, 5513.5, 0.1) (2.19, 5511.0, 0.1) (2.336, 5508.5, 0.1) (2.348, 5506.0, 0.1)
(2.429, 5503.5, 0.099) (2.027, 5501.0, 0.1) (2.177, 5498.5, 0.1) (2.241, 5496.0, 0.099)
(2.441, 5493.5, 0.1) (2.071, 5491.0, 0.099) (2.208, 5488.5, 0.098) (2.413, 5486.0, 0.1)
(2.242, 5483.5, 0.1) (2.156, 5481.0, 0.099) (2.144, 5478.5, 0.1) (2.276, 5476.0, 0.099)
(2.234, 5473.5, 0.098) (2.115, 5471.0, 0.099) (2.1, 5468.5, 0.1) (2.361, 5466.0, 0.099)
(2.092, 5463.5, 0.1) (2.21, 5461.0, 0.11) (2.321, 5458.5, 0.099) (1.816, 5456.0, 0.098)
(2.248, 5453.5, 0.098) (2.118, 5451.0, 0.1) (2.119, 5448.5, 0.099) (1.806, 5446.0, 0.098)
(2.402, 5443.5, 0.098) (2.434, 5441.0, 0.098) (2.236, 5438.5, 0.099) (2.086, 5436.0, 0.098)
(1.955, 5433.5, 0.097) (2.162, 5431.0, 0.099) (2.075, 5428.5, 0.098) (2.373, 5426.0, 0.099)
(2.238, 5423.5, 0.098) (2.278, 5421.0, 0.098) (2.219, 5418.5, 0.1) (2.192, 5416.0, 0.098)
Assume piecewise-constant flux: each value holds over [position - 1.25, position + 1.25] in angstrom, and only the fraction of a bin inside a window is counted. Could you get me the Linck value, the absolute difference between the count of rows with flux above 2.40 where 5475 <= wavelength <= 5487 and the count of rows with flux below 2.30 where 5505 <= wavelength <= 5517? 1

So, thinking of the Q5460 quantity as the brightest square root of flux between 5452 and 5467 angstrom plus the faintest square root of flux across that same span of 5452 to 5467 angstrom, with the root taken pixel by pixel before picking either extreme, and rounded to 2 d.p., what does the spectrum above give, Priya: 2.88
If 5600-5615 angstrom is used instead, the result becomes 3.09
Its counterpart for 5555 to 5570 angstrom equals 3.02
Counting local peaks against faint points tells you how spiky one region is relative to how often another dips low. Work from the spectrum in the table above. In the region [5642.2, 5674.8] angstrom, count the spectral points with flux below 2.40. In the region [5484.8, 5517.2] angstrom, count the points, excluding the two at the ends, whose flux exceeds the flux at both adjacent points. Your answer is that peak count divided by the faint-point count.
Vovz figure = 0.20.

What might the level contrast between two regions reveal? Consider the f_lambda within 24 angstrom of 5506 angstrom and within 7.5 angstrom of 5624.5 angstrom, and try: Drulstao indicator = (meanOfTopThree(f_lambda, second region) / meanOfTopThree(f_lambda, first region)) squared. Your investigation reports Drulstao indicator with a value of 1.03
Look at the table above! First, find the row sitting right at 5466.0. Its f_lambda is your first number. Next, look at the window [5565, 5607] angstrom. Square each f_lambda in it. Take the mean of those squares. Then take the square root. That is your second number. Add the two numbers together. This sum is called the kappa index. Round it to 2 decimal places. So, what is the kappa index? 4.66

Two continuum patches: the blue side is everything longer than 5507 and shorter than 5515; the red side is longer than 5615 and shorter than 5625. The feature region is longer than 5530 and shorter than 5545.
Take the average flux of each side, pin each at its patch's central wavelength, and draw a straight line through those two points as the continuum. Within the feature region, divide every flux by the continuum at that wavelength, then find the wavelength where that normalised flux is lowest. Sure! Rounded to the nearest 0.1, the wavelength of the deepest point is 5531.0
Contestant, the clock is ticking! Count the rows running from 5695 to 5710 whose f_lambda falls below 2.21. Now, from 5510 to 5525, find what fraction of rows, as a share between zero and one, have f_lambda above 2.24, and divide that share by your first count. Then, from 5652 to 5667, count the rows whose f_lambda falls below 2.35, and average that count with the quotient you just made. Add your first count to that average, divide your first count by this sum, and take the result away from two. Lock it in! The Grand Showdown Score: 2.00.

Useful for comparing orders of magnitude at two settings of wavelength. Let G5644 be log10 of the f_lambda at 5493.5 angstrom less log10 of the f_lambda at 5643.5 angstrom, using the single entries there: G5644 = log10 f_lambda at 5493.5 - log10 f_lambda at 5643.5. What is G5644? 0.031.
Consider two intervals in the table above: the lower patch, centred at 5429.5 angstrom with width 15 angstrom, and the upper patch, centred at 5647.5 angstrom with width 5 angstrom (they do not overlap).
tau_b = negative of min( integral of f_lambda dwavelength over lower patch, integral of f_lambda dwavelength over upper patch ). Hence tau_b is -12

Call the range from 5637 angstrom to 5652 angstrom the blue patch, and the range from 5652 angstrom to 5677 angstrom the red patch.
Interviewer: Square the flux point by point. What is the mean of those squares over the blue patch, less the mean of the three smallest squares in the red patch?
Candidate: 1.2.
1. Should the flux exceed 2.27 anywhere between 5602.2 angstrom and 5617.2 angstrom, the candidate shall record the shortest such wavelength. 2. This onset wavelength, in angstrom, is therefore 5606.0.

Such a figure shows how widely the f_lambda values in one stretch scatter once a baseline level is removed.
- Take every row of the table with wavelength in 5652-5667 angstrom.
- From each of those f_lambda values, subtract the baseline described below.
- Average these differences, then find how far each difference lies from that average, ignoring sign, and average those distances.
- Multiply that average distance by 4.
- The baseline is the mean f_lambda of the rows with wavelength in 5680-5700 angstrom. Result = 0.40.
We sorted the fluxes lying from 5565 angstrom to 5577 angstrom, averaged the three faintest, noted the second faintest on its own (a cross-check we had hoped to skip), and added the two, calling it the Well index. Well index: 4.48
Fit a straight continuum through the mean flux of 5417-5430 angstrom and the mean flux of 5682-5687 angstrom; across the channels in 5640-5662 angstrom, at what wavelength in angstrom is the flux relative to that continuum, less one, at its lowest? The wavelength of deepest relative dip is 5658.5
